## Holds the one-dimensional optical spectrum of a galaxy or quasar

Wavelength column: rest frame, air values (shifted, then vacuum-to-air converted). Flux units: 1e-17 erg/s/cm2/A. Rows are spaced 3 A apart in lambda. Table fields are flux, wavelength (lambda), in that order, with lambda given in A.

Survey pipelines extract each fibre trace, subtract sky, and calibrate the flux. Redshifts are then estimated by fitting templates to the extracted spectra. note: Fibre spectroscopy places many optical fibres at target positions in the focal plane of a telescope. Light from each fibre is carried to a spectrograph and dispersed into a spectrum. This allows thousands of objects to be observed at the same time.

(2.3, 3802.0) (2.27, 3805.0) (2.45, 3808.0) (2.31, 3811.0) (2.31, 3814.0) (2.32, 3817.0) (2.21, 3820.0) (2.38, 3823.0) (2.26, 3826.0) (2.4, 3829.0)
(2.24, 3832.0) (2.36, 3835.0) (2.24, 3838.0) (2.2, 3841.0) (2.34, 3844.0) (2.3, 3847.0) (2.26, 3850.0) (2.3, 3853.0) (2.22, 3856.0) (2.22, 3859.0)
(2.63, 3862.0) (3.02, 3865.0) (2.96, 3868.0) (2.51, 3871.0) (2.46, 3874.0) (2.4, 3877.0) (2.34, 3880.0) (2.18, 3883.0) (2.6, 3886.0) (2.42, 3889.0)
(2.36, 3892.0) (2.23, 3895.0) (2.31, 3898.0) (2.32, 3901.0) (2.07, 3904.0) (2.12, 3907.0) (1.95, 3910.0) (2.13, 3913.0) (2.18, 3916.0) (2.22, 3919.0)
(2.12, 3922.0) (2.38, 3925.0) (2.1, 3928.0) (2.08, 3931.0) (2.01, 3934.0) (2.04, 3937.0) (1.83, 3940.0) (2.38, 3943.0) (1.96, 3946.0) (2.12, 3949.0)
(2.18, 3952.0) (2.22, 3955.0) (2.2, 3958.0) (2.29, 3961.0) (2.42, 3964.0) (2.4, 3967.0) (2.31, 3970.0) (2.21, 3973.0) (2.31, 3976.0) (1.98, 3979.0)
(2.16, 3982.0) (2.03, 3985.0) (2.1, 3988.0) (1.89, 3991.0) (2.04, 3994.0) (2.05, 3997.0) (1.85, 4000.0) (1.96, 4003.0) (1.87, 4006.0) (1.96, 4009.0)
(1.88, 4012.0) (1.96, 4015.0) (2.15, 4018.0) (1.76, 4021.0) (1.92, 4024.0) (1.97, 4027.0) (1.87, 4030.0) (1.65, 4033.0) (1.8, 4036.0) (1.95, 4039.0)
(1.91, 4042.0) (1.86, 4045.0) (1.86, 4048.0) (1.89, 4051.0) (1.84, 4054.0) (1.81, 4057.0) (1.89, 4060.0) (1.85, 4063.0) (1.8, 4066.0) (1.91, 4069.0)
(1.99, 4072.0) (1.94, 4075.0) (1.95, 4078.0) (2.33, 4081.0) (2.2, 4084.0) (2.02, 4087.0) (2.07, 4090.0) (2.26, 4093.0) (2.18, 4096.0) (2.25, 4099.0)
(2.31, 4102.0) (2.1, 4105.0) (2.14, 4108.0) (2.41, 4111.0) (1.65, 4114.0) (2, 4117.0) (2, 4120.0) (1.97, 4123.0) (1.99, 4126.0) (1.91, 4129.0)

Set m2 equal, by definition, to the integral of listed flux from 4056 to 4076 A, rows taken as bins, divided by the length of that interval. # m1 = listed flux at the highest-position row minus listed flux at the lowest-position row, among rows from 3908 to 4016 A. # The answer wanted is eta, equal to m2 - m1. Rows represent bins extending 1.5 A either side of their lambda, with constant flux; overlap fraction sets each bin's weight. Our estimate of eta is 1.87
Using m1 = 0.01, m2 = 1.9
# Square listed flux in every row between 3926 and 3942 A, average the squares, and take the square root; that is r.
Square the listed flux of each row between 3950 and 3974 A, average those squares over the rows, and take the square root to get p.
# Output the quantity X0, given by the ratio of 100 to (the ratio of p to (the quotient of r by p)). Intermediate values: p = 2.28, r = 2.01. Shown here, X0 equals 39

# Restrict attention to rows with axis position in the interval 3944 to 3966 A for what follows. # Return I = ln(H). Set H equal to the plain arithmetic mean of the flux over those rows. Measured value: 0.79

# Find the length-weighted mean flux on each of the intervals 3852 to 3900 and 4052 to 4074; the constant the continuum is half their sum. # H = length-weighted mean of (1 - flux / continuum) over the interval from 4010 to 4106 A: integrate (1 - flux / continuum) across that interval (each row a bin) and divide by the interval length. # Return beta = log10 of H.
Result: -1.06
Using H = 0.09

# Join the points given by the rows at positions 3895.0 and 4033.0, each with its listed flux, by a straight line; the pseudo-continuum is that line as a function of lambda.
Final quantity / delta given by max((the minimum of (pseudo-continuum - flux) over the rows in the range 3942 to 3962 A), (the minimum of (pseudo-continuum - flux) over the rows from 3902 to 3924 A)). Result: -0.09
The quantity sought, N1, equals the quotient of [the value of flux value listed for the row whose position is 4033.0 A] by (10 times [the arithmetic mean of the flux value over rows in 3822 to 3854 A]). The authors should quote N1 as 0.072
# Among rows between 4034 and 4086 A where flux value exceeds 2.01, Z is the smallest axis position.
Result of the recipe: 4081.0 A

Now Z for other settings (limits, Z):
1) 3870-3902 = 3871.0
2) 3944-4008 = 3949.0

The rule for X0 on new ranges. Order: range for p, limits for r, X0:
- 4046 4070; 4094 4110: 64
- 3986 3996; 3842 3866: 60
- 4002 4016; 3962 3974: 63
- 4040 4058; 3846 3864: 67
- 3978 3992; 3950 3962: 54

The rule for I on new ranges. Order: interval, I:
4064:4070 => 0.62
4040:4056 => 0.63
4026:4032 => 0.65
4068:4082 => 0.71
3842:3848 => 0.84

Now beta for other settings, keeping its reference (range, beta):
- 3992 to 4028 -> -1.01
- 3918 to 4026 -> -1.50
